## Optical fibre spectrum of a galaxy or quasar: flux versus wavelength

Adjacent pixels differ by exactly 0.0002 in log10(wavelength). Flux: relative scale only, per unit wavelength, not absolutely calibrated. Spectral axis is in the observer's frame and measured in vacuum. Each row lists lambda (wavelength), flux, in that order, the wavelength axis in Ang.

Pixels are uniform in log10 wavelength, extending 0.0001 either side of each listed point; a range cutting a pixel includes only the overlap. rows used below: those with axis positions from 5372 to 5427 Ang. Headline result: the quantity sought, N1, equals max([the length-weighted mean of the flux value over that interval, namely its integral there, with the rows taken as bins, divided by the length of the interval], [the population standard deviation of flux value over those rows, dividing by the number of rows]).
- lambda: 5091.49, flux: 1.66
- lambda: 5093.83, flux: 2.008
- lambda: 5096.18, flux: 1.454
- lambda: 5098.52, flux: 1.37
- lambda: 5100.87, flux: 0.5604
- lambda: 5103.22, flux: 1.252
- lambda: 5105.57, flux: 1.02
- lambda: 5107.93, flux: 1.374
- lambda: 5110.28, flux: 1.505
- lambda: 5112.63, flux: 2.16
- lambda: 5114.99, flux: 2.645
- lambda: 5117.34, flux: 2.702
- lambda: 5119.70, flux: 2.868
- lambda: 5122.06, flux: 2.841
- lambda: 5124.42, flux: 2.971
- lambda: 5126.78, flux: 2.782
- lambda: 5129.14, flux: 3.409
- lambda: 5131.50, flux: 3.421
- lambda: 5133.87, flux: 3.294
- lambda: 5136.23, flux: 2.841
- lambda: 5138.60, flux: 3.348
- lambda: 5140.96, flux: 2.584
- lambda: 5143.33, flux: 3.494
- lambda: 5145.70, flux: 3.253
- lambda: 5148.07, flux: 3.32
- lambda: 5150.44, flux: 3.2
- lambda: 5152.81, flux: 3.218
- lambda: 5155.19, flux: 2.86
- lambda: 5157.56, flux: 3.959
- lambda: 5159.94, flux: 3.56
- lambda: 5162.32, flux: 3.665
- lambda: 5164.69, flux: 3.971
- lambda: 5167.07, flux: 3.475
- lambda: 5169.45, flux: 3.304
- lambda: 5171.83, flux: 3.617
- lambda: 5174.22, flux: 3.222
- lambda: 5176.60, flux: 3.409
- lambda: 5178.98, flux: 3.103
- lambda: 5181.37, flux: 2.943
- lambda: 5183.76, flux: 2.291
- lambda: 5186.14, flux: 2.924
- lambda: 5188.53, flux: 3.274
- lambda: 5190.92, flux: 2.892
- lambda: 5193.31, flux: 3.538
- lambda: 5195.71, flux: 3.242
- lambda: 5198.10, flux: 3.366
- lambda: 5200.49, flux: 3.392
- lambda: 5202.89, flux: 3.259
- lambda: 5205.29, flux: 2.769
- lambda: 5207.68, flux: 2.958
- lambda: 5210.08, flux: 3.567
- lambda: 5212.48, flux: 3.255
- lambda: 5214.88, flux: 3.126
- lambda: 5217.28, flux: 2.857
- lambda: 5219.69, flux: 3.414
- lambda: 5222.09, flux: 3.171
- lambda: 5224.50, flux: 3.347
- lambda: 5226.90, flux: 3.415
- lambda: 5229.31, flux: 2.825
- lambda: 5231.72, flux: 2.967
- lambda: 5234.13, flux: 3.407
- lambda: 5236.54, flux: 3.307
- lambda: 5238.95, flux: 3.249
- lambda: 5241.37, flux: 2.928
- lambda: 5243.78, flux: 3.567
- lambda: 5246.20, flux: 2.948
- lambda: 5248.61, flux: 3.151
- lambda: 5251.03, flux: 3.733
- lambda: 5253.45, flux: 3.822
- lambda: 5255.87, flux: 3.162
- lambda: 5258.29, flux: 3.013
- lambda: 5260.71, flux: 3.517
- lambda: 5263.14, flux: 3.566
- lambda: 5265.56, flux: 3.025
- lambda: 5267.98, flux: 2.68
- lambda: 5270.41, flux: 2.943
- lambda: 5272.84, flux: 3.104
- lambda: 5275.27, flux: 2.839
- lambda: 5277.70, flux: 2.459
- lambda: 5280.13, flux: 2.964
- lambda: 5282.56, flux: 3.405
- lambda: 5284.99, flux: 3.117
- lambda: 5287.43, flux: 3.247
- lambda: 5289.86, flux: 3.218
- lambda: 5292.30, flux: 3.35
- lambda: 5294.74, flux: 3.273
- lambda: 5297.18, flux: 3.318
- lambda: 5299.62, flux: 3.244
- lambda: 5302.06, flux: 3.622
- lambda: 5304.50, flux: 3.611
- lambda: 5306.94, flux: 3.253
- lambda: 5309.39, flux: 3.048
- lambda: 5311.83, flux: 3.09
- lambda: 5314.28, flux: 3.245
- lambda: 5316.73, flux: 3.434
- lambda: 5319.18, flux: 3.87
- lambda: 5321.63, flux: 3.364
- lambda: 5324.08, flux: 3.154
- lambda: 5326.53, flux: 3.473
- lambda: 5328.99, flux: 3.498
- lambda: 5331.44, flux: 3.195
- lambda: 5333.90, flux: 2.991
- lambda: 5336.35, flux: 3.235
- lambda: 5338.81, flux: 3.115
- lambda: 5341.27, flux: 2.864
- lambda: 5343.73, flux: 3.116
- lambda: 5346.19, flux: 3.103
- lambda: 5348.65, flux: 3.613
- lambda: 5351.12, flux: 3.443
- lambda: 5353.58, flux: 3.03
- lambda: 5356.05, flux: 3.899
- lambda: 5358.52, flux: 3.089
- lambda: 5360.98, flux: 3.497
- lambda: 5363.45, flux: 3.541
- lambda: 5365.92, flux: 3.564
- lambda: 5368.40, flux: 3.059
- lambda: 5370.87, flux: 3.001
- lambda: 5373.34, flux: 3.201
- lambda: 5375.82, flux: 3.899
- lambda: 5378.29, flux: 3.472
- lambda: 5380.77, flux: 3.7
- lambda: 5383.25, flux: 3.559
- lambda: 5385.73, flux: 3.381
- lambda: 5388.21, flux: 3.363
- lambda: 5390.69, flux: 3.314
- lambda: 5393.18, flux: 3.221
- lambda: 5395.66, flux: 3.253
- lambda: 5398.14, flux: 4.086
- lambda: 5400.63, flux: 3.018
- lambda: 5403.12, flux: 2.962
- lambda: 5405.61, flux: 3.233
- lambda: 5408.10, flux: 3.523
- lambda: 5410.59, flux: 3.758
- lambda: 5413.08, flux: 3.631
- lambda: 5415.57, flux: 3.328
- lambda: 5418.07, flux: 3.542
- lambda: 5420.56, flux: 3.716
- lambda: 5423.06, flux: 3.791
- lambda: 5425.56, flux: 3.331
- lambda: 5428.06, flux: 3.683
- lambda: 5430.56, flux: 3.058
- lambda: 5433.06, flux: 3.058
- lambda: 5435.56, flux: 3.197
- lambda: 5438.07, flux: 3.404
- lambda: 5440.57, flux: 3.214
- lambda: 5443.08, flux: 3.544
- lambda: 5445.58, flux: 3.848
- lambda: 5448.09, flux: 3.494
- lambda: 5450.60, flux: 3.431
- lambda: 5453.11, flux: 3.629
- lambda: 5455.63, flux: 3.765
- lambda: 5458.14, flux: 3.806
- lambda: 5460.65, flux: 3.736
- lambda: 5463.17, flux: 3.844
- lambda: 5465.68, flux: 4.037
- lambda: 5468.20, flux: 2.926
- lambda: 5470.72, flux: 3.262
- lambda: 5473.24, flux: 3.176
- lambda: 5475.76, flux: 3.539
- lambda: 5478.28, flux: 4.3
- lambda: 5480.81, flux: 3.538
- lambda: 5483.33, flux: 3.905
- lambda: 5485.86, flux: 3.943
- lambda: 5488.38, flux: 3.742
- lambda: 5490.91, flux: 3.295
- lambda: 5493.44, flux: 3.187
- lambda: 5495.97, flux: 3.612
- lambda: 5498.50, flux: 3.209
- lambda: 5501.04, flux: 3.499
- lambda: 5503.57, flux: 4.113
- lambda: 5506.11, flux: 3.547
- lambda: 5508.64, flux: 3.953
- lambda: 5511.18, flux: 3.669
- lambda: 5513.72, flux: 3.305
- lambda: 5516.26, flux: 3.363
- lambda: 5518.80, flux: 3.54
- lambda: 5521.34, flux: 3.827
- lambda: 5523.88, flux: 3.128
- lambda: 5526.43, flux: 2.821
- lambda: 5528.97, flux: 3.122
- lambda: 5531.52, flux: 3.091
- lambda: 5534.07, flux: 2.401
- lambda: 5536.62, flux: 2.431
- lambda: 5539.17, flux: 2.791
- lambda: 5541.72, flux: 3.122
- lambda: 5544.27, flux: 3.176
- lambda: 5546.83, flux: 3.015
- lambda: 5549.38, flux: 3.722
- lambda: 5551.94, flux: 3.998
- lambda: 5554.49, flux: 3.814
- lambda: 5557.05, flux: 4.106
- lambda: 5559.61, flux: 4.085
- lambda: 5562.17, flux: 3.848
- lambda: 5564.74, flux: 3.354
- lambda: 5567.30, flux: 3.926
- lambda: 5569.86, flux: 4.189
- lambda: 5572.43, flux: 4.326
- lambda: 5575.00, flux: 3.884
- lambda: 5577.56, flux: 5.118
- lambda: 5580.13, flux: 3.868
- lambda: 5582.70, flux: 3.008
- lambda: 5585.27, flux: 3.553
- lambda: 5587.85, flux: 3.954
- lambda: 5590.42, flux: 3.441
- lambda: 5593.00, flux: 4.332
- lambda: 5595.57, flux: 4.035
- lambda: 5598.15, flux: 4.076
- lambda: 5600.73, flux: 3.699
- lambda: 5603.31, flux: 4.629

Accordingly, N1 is 3.47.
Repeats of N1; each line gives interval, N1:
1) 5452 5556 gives 3.46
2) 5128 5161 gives 3.27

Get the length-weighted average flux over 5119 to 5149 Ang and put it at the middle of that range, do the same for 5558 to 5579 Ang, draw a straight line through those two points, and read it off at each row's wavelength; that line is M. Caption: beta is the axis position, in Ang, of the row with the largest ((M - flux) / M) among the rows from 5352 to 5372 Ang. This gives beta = 5370.87 Ang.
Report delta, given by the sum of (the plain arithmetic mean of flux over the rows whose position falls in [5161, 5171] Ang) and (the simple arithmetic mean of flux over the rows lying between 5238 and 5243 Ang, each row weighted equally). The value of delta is 6.69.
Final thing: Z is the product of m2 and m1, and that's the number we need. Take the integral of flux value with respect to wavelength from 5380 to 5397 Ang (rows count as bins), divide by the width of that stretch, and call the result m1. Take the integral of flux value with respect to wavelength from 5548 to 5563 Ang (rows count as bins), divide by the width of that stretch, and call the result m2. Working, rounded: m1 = 3.4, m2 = 3.93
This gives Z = 13.3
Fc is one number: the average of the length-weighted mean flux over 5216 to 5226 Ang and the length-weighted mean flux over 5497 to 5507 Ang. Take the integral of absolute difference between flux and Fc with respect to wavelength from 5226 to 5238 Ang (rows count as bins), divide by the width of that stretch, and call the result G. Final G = 0.23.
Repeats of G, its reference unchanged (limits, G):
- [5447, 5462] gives 0.25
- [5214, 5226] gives 0.21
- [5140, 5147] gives 0.33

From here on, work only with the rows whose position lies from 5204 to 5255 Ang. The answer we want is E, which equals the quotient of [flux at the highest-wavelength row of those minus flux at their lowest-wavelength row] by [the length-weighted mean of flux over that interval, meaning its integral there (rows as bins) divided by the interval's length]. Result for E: 0.33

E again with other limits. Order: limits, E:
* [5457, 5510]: 0.04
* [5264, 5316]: 0.07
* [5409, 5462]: -0.01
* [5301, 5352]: -0.05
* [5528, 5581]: 0.21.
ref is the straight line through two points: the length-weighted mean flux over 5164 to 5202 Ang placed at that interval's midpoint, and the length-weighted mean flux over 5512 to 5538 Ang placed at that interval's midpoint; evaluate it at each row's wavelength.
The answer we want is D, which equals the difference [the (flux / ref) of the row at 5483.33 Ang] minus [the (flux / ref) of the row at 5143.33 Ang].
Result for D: 0.17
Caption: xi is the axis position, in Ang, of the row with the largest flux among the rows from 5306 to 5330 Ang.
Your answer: 5319.18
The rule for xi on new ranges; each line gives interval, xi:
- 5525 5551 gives 5549.38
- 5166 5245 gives 5171.83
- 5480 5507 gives 5503.57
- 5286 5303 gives 5302.06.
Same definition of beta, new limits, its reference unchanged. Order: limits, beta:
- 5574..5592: 5582.70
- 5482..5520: 5493.44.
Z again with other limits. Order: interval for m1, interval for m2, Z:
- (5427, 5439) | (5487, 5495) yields 11.2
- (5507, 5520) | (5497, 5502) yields 12.0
